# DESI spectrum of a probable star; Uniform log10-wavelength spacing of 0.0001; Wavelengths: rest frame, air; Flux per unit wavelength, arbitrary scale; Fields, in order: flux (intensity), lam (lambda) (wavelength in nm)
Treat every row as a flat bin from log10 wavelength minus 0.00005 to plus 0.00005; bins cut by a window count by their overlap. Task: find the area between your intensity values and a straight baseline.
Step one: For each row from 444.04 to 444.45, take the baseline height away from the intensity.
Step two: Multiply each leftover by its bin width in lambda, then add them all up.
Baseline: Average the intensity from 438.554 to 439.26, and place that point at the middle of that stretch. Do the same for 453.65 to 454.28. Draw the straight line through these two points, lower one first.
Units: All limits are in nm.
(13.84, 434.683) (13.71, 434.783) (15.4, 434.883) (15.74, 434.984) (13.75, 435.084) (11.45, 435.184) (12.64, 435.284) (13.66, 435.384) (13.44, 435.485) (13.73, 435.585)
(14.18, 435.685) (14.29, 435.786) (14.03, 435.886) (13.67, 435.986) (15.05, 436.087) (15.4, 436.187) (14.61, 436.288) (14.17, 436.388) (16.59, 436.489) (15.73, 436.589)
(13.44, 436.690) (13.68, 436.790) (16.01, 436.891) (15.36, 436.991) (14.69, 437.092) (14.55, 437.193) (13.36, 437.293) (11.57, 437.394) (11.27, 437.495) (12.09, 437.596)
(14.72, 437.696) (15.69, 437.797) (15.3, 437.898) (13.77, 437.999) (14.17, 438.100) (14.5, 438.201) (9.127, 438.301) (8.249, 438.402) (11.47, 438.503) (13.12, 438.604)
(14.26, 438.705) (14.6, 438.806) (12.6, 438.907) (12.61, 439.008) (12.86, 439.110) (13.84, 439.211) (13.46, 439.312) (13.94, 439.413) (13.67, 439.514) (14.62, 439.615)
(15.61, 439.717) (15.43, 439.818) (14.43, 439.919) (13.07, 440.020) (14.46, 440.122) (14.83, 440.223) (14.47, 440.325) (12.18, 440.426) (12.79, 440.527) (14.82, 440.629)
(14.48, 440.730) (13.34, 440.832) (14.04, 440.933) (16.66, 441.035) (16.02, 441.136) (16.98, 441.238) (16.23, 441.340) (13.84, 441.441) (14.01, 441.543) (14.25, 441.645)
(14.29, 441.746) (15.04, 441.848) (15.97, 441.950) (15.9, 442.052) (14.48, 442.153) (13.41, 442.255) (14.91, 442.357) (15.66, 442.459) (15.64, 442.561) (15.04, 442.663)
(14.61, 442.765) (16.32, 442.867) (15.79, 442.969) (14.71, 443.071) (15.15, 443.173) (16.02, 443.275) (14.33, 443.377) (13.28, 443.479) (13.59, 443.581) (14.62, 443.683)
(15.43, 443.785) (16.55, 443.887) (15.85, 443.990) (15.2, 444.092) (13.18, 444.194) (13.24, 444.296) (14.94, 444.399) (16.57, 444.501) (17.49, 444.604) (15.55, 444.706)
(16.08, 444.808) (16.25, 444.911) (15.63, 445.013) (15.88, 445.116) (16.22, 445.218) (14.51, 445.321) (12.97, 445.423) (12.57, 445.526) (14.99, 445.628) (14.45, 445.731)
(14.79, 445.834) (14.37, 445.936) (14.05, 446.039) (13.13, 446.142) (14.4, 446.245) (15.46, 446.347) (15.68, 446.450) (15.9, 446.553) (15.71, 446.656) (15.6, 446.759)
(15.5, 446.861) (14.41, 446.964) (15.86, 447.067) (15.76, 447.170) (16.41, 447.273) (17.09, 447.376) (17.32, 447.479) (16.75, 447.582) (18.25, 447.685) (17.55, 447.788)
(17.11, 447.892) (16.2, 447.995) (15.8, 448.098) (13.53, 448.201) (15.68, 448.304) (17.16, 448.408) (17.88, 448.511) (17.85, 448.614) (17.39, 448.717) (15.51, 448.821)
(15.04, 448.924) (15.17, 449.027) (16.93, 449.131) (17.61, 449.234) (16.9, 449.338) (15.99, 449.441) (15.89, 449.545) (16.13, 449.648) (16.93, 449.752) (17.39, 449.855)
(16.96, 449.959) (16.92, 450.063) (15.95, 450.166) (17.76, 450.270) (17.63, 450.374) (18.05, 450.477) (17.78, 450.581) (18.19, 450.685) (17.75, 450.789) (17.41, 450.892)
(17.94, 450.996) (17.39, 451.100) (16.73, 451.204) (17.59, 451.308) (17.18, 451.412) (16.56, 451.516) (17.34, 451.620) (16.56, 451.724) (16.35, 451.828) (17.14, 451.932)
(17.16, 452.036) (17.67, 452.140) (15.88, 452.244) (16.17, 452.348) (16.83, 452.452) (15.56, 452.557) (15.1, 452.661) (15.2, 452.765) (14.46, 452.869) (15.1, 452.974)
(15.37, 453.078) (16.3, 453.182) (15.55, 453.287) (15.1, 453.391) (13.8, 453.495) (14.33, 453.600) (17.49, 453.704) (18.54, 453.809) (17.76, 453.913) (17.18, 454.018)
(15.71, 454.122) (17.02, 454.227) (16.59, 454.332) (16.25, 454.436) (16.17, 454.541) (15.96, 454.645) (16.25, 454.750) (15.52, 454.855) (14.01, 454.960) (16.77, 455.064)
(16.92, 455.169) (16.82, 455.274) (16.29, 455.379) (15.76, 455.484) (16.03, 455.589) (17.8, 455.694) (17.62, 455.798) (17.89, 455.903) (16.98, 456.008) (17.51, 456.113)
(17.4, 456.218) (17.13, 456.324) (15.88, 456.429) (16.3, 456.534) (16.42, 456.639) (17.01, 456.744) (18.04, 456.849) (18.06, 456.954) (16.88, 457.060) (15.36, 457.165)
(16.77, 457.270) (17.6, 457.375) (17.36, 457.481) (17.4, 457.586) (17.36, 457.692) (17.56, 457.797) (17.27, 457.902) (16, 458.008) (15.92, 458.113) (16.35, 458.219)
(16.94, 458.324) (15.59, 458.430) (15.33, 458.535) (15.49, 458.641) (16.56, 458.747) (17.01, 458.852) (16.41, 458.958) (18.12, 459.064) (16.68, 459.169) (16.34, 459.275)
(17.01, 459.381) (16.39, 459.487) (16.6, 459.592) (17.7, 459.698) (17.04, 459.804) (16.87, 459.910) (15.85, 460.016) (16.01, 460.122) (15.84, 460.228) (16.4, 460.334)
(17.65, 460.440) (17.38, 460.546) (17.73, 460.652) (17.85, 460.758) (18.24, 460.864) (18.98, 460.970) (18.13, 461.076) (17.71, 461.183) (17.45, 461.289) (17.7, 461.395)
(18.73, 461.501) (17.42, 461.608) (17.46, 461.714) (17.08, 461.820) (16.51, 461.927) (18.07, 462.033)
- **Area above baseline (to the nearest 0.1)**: -0.3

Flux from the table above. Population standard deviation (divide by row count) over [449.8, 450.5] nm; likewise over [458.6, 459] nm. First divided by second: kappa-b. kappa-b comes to 1.2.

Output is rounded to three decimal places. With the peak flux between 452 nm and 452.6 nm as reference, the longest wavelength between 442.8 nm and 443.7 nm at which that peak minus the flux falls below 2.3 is 443.275 nm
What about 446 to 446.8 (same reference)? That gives 446.759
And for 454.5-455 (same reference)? 454.855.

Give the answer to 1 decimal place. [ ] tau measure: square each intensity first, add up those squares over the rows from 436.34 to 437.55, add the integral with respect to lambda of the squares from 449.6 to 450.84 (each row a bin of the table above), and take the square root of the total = 53.1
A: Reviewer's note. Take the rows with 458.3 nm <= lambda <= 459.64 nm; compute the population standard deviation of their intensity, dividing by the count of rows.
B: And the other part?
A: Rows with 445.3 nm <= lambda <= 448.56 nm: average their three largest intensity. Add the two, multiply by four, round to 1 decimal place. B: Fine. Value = 74.4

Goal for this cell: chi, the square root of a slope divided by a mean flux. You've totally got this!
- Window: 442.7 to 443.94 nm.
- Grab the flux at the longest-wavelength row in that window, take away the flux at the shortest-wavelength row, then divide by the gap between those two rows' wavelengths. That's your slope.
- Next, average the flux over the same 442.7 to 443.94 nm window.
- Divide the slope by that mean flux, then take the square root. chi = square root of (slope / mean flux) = 0.34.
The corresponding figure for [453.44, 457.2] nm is 0.16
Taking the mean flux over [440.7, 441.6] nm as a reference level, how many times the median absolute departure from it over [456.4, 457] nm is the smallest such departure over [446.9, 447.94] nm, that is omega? 0.40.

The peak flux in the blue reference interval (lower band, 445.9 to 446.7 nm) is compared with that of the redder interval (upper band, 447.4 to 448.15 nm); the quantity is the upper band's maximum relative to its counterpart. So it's 1.15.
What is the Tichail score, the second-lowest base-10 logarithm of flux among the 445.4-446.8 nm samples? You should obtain 1.11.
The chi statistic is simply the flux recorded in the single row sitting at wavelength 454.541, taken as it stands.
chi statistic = 16.17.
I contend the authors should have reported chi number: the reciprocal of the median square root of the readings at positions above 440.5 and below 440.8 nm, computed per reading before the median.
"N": 0.263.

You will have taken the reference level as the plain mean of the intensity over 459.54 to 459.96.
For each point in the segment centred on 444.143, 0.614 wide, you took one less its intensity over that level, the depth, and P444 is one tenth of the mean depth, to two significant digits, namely 0.013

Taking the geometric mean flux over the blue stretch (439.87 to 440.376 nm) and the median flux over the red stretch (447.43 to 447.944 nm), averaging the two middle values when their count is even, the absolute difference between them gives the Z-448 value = 3.1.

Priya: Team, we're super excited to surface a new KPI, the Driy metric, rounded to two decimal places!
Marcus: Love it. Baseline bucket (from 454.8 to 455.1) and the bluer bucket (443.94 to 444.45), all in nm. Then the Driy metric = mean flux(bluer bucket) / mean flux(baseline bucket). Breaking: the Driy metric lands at 0.94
